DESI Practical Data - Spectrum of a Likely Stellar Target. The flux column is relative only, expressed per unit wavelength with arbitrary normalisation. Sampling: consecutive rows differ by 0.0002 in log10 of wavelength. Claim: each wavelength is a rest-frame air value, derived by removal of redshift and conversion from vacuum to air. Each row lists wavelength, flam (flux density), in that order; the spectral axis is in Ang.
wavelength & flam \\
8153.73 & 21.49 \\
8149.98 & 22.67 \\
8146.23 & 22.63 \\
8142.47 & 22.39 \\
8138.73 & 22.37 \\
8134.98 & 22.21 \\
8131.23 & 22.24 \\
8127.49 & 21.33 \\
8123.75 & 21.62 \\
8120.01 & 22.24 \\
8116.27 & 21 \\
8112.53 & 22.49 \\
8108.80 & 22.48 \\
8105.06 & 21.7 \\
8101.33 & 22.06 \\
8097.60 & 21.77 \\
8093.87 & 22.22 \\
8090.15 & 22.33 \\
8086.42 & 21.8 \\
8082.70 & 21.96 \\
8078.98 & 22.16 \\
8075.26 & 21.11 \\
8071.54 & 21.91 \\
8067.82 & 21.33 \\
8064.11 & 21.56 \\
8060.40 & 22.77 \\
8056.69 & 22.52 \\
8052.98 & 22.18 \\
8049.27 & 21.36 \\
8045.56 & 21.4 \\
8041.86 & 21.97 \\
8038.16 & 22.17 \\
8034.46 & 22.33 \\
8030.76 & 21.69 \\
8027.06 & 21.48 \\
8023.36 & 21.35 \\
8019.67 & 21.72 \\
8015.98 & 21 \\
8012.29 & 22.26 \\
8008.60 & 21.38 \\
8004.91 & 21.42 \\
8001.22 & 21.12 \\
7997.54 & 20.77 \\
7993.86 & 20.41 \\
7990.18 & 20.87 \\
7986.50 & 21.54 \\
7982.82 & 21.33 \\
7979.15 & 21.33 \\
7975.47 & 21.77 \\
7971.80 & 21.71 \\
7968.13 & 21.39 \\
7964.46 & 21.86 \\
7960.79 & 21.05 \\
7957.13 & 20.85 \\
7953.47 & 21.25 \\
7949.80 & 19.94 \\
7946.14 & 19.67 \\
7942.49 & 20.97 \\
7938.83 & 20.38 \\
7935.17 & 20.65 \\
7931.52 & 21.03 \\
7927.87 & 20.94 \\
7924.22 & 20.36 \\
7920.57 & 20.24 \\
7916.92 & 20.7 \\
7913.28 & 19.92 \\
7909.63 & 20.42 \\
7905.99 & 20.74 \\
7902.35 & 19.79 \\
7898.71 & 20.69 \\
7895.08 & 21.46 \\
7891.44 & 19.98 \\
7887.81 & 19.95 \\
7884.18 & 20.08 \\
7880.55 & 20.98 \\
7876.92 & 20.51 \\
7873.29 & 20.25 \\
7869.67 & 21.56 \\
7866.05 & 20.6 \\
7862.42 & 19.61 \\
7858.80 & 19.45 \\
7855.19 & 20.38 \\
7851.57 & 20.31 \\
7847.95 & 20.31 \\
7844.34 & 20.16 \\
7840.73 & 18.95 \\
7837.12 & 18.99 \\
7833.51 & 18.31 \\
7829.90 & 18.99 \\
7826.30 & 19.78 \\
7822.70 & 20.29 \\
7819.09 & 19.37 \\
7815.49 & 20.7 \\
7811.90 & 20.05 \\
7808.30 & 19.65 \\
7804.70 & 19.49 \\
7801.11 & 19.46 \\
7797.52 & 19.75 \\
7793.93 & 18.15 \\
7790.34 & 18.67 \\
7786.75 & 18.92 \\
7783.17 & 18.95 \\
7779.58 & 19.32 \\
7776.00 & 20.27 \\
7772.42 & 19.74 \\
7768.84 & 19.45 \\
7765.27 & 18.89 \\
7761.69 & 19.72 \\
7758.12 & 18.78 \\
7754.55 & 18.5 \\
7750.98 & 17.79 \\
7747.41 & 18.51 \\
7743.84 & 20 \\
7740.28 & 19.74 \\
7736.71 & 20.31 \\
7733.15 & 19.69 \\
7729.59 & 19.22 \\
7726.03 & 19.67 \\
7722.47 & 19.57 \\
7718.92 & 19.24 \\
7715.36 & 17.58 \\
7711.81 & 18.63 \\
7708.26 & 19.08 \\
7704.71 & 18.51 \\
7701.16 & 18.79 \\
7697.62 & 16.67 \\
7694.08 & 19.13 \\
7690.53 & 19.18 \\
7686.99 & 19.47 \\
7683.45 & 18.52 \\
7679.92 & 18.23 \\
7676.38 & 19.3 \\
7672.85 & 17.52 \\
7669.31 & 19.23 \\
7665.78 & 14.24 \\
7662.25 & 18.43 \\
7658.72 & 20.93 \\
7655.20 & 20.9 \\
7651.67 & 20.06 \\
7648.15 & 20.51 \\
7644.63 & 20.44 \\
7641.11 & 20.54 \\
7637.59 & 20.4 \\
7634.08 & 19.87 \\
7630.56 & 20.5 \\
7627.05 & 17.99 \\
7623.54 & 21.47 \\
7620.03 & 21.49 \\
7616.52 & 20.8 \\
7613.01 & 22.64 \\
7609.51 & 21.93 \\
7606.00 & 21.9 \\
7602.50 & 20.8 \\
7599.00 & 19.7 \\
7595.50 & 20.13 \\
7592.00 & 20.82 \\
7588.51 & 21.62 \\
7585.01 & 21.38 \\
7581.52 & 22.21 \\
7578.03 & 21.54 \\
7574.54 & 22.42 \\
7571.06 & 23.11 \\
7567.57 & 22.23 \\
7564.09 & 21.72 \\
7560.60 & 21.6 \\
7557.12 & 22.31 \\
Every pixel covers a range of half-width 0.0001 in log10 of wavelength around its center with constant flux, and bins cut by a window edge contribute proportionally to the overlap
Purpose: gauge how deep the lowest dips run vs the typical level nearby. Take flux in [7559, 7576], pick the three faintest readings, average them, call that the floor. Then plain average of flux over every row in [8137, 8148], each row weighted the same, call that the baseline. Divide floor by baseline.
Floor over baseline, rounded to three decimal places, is 0.973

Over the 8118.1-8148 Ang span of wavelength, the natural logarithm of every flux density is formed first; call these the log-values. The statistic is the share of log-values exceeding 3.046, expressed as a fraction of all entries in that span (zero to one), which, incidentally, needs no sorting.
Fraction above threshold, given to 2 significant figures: 1.0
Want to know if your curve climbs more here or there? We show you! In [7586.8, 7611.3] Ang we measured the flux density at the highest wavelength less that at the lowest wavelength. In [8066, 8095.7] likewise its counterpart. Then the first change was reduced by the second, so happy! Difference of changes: -0.6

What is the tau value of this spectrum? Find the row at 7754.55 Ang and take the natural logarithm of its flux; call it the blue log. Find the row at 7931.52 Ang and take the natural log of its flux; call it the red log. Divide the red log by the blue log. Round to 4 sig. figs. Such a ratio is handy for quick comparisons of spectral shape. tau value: 1.044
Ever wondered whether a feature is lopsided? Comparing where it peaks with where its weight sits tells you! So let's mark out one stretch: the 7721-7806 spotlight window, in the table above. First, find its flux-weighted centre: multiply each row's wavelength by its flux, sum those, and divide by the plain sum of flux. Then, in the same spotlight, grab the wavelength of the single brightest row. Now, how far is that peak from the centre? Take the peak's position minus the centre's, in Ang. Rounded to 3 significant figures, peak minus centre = -26.7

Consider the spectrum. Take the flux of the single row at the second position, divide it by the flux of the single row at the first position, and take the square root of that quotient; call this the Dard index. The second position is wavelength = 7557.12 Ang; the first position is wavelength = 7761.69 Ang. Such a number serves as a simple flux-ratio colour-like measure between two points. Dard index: 1.06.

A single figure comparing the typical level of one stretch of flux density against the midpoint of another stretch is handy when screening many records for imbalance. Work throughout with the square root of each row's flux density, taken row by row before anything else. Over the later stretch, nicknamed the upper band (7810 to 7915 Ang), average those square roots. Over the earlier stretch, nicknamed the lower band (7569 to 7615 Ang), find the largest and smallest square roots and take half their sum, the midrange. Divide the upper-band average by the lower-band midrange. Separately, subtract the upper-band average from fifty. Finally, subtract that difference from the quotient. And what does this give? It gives -44.5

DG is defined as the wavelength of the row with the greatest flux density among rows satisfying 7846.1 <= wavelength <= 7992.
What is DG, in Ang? 7964.46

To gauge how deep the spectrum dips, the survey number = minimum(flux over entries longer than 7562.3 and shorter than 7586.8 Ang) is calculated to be 21.38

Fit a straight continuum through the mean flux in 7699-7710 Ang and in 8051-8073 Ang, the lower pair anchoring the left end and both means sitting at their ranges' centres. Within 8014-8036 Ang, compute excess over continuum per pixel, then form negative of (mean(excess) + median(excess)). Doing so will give 0.3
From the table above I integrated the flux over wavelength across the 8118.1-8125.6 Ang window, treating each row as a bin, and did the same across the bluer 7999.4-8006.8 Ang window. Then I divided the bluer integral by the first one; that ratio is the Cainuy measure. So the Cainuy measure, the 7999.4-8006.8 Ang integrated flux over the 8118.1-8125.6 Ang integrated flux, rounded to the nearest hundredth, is 0.96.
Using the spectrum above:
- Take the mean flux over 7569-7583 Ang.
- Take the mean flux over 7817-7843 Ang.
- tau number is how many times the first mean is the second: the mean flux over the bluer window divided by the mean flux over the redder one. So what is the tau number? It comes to 1.16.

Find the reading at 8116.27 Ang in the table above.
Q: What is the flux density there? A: 21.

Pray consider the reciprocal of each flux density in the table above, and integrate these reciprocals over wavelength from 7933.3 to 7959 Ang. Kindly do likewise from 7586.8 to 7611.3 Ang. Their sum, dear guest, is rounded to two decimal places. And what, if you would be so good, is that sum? 2.42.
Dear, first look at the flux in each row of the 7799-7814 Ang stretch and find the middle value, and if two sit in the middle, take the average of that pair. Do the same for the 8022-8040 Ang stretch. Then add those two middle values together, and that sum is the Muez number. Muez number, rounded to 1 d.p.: 41.3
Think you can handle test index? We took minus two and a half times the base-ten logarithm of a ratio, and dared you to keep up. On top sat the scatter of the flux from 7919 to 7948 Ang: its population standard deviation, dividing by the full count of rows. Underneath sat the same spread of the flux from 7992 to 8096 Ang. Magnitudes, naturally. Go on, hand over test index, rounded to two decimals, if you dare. 0.26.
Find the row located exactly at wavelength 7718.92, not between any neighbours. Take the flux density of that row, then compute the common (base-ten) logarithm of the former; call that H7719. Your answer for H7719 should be 1.28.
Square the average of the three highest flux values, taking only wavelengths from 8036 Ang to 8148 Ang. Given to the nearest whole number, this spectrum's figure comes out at 513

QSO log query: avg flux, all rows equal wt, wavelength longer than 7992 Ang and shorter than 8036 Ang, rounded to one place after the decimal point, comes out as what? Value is 21.4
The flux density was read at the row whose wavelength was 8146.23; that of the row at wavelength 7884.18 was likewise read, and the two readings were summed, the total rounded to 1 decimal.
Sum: 42.7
